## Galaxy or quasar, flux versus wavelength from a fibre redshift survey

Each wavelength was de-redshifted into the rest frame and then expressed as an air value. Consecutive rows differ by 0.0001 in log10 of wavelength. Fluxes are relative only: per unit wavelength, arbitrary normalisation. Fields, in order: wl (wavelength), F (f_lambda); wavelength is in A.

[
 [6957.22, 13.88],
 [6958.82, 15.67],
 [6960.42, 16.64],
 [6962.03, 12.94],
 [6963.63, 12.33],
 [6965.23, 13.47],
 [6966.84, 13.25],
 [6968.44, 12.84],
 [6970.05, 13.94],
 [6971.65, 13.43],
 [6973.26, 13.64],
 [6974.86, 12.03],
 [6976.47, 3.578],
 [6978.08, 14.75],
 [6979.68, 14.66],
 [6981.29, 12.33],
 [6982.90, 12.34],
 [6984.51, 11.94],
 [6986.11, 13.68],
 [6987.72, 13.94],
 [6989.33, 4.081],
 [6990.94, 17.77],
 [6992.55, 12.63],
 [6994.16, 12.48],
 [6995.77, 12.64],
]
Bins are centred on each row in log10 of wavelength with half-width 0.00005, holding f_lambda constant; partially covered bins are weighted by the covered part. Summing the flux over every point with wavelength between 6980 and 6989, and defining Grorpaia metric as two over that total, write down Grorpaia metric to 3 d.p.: 0.031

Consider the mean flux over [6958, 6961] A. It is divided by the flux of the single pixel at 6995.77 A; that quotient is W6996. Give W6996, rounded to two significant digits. 1.3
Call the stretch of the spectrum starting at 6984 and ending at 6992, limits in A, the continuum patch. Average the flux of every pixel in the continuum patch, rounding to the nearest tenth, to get 12.3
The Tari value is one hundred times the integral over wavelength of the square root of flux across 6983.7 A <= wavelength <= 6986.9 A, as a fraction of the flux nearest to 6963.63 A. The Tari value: 93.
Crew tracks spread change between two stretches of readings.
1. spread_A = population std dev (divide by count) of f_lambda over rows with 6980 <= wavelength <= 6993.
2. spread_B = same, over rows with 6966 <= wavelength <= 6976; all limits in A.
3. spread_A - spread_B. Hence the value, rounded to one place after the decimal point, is 3.0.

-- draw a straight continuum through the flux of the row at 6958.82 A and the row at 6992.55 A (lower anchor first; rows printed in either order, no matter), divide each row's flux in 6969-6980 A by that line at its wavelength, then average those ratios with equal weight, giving 0.86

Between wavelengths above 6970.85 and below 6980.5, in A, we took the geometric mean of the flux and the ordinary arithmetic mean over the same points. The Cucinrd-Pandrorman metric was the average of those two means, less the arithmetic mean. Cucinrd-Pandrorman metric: -0.54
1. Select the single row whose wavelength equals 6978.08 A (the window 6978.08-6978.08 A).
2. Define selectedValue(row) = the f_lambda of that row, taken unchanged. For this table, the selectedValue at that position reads 14.75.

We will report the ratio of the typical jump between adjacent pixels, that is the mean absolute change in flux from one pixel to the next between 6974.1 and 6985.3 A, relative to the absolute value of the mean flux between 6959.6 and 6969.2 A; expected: 0.3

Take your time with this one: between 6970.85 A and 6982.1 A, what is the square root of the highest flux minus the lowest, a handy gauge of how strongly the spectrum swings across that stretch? 3.3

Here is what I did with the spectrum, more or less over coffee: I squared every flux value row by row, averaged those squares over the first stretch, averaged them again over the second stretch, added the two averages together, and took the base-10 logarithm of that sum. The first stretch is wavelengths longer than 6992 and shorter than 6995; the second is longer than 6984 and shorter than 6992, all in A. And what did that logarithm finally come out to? 2.52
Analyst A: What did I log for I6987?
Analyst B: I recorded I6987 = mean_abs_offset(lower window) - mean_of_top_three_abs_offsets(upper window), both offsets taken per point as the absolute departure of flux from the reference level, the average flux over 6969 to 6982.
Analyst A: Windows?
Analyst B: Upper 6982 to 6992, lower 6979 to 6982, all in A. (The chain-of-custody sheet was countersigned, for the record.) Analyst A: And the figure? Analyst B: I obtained -3.9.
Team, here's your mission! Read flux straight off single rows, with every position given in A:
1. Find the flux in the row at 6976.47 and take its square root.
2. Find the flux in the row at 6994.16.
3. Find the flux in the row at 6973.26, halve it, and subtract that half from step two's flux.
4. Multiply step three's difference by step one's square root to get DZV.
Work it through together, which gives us 11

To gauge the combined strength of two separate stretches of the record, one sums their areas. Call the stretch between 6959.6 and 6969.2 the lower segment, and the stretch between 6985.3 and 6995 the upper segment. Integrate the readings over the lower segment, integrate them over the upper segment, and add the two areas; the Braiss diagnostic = 251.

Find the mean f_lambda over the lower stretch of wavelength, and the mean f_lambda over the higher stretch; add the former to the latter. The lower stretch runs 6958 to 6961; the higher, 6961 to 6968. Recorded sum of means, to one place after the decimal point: 29.2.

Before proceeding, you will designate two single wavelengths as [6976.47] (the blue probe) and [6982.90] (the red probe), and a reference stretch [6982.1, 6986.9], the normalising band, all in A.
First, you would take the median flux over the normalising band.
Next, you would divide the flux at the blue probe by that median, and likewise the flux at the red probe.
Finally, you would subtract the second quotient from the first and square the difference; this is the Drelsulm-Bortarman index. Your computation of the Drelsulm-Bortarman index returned 0.50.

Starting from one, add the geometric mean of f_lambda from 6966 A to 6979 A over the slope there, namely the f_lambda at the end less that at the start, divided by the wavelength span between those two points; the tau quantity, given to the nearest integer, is 86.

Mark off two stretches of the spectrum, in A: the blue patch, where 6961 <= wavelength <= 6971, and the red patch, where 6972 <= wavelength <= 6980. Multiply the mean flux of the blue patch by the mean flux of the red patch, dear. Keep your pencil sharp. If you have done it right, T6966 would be 154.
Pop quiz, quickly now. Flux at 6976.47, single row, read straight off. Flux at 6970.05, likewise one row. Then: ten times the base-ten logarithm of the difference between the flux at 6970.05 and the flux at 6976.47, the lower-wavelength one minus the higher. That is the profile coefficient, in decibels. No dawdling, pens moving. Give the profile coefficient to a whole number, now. 10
